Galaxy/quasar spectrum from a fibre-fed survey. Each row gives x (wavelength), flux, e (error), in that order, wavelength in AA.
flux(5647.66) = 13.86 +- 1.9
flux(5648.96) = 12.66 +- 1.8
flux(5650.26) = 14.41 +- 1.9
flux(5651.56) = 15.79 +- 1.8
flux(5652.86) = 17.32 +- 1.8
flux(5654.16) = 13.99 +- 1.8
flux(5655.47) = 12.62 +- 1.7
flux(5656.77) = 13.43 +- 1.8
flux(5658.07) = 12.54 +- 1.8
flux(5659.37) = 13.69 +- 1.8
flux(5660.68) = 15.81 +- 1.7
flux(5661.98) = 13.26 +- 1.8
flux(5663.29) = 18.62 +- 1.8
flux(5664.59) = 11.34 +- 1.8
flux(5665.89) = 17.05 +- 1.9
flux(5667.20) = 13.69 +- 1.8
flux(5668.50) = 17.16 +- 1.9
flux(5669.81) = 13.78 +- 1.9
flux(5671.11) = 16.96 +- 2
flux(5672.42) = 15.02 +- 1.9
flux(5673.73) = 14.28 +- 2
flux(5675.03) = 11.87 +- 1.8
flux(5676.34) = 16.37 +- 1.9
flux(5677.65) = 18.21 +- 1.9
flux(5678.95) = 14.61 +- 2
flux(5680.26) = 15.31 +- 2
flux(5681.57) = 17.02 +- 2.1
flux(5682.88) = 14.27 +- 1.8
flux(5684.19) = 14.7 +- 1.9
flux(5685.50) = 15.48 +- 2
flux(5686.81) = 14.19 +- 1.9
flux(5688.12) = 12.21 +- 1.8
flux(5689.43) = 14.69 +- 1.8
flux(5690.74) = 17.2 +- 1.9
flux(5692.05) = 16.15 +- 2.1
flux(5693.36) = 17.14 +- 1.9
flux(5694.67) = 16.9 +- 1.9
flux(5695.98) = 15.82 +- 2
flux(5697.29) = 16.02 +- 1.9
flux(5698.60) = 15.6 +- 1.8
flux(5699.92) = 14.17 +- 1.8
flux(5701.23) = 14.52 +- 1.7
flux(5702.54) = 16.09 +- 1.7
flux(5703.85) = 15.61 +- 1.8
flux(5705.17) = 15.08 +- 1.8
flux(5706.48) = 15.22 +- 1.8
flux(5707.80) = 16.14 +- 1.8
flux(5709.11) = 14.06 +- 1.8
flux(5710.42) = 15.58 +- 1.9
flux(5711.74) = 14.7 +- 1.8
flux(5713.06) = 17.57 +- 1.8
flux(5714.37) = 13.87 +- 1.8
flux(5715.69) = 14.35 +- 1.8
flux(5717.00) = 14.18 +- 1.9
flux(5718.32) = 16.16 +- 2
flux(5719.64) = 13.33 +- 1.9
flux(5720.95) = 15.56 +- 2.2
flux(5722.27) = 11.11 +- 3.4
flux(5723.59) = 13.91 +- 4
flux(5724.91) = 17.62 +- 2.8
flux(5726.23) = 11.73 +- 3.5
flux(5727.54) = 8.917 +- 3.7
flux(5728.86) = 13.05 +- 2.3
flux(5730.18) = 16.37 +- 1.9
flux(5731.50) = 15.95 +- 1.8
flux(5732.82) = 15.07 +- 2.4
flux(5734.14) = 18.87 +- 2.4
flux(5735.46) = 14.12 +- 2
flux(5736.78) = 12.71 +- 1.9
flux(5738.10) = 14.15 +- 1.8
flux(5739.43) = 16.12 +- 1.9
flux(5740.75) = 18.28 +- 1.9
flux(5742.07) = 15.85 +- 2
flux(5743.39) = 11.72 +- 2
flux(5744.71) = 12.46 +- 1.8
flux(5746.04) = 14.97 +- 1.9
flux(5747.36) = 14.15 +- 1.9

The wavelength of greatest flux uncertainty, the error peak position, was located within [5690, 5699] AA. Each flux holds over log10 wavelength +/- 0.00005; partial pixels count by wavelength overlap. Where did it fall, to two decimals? 5692.05 AA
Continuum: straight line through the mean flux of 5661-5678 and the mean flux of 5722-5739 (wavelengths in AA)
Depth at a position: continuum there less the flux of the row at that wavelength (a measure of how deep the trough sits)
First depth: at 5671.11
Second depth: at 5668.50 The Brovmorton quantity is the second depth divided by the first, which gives 1.1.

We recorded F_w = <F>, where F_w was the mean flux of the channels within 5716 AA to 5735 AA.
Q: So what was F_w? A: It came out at 14.4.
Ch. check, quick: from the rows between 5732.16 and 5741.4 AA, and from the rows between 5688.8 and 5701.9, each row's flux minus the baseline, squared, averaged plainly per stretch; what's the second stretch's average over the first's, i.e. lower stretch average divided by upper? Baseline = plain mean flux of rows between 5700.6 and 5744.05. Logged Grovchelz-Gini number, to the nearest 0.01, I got 0.42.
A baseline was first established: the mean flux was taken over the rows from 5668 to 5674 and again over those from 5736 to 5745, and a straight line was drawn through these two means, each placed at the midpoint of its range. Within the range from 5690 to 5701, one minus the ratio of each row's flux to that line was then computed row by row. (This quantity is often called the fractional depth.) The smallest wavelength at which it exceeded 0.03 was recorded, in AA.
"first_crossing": 5699.92 AA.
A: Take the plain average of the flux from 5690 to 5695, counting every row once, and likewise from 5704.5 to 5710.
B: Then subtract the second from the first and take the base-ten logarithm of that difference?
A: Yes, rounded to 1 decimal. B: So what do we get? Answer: 0.2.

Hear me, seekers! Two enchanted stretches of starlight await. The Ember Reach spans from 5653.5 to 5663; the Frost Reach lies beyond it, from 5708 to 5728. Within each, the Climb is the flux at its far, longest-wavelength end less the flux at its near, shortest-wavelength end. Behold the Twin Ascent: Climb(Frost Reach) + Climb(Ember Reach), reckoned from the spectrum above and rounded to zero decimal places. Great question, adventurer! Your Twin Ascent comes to -6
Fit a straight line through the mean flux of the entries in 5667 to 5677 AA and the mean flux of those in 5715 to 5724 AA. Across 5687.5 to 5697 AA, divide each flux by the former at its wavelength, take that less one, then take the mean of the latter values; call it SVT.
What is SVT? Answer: 0.081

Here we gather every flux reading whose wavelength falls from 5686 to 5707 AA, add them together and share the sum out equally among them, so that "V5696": 15.4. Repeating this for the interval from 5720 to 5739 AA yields 14.2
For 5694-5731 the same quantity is 14.8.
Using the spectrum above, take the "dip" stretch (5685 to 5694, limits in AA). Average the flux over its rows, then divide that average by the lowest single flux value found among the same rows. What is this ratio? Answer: 1.25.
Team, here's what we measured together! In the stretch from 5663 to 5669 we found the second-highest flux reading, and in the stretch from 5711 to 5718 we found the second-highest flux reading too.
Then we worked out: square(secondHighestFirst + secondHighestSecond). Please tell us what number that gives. 1015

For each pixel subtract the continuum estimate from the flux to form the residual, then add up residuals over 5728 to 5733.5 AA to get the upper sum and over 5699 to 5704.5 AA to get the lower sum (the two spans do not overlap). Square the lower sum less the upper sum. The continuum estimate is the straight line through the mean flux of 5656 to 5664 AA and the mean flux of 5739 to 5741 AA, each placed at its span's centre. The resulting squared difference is 14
